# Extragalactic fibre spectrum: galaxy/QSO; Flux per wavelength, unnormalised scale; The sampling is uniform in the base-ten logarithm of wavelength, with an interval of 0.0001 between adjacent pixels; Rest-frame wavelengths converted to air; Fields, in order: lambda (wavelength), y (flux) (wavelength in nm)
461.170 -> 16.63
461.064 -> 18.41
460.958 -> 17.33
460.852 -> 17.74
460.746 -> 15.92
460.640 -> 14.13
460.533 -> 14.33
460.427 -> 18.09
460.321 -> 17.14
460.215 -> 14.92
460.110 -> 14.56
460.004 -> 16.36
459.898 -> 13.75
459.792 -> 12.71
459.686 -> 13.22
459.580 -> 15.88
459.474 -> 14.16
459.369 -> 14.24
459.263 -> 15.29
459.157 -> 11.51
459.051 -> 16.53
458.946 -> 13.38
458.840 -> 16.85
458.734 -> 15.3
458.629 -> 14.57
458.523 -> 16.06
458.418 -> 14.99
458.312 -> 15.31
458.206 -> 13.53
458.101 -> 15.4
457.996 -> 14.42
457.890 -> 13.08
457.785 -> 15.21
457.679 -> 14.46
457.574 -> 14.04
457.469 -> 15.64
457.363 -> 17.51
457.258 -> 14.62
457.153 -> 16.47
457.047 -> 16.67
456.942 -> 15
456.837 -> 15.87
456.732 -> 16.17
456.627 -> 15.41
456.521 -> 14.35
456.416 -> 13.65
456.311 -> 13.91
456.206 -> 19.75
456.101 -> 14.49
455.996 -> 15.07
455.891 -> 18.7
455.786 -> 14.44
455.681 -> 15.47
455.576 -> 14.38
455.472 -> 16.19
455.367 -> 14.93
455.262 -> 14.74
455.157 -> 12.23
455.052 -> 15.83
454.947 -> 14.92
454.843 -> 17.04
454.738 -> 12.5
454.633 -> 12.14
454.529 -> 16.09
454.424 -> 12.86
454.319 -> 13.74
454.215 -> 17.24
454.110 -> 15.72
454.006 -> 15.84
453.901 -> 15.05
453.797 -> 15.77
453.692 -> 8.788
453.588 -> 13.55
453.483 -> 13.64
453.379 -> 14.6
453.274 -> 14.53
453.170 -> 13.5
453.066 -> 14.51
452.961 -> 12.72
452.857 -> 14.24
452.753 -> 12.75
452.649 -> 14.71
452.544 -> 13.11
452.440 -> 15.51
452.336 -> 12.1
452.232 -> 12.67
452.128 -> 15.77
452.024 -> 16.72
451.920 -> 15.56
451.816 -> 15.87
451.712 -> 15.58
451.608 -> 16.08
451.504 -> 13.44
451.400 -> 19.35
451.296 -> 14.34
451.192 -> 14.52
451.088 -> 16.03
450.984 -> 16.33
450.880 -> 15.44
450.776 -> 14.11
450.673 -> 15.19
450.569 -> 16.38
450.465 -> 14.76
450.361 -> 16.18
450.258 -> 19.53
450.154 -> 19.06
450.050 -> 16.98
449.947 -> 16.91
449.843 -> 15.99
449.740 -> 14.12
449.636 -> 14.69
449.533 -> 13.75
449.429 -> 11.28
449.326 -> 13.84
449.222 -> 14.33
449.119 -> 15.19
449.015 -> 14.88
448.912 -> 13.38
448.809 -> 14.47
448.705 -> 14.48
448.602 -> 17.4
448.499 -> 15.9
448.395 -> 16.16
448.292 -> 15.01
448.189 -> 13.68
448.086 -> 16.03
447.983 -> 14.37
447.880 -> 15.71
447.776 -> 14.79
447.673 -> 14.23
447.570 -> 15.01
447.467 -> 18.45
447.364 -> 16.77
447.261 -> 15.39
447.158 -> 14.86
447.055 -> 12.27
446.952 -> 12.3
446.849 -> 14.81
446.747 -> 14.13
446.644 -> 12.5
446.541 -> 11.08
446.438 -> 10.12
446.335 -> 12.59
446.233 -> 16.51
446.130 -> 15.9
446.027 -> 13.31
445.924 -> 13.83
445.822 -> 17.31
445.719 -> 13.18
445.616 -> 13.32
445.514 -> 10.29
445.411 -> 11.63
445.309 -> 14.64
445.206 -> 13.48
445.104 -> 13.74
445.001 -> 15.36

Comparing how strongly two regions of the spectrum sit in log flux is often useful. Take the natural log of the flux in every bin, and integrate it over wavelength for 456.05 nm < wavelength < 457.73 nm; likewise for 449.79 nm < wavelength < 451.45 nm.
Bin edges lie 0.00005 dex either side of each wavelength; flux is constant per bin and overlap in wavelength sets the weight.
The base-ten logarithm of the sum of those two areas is 0.965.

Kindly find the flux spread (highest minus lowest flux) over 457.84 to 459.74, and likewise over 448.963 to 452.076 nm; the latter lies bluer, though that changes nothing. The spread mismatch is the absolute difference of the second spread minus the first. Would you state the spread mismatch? 2.9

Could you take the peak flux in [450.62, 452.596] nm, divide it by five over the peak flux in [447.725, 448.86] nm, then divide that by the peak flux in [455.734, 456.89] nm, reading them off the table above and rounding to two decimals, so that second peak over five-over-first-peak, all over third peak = 3.41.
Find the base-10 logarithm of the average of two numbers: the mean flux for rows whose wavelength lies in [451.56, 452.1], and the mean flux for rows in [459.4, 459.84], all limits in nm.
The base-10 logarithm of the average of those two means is 1.18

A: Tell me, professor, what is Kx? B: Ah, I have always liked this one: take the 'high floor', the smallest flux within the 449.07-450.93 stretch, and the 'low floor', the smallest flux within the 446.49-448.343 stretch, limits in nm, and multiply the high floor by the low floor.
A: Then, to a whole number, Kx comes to 125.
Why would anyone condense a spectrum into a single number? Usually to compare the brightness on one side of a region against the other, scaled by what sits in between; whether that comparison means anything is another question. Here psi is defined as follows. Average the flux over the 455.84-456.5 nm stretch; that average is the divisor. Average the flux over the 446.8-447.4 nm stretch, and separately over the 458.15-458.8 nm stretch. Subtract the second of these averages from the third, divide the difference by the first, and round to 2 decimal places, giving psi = 0.04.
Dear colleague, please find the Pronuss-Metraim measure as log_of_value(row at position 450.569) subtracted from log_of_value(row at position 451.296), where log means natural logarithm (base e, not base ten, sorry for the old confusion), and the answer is -0.13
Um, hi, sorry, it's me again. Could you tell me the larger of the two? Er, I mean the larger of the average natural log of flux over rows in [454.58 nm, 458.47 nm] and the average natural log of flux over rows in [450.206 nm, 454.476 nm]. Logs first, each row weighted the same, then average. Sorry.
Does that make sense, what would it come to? 2.71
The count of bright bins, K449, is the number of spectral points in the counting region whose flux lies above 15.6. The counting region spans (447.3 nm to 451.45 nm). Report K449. 17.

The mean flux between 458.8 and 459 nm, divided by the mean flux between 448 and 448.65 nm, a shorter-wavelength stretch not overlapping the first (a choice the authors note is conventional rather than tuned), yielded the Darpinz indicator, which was 0.96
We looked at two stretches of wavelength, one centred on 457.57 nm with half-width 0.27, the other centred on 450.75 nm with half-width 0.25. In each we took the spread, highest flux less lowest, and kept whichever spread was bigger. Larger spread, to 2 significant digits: 3.5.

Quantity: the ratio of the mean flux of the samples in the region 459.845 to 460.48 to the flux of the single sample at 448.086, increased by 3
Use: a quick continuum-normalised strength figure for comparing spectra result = 3.99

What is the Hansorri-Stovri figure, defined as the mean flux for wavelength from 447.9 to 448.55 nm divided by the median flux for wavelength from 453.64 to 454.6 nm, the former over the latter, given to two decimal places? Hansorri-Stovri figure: 0.97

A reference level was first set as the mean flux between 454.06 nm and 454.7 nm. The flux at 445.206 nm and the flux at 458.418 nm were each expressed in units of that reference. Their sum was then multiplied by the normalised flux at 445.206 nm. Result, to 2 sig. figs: 1.8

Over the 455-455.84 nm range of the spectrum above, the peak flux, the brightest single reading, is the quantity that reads 16.19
